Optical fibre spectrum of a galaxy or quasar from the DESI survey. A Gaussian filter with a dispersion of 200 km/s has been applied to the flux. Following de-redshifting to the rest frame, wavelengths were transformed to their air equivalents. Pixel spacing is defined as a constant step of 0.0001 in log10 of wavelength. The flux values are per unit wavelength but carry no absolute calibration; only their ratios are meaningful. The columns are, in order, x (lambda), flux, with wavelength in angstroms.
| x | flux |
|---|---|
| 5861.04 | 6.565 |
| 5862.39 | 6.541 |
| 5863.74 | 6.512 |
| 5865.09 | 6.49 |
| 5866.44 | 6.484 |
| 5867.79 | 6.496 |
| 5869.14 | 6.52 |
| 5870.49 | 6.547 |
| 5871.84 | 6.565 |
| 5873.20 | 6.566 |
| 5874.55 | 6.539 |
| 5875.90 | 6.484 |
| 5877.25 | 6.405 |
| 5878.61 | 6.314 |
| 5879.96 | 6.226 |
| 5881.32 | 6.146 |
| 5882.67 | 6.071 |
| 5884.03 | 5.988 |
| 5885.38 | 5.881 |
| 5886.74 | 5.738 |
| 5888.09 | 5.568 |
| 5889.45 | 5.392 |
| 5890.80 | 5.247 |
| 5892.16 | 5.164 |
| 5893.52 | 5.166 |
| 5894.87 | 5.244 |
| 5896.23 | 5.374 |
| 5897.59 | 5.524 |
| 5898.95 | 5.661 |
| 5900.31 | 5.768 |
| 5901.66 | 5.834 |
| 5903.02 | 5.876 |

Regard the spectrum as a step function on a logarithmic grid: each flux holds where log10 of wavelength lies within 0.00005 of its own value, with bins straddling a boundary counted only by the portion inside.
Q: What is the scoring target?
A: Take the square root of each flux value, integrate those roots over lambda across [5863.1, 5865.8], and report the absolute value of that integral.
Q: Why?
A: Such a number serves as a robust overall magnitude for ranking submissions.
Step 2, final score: 6.89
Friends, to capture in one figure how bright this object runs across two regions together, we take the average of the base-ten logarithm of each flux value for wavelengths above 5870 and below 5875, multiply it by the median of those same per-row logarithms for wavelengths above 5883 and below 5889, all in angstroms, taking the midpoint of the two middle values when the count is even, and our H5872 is 0.62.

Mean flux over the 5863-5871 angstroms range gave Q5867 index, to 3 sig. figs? 6.51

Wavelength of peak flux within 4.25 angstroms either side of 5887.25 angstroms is 5884.03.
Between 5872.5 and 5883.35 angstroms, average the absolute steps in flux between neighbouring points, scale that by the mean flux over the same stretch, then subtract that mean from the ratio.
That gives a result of -6.3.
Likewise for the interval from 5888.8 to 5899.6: -5.3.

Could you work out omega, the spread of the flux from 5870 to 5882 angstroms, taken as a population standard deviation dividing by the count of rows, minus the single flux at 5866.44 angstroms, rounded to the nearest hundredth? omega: -6.33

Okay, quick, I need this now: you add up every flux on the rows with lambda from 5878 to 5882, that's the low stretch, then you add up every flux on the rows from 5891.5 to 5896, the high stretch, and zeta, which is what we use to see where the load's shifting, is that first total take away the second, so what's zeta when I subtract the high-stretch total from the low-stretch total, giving 3.1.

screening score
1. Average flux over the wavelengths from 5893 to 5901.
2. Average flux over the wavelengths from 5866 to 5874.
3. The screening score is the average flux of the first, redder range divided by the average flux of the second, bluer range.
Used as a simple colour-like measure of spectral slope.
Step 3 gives 0.84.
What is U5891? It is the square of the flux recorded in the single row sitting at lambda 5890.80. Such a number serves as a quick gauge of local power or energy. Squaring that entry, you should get 28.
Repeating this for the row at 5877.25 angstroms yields 41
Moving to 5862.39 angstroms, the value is 43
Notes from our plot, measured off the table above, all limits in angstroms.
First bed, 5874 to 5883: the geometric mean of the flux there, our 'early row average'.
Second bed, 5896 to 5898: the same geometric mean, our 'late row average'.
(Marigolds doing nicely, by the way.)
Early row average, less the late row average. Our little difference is 0.86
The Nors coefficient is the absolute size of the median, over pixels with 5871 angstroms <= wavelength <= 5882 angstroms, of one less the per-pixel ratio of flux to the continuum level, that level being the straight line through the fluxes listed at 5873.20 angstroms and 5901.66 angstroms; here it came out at 0.007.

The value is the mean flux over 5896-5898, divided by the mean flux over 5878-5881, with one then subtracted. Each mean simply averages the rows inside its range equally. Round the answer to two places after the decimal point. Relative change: -0.13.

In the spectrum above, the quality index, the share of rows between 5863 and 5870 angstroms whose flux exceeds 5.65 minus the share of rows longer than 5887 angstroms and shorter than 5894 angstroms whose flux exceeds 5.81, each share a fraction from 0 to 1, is 1.0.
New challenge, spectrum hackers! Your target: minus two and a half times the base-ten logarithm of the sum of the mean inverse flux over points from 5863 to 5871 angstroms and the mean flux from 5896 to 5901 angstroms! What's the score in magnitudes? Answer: -1.90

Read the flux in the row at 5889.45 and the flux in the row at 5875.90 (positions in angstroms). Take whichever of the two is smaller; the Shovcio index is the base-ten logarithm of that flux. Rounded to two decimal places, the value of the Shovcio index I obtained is 0.73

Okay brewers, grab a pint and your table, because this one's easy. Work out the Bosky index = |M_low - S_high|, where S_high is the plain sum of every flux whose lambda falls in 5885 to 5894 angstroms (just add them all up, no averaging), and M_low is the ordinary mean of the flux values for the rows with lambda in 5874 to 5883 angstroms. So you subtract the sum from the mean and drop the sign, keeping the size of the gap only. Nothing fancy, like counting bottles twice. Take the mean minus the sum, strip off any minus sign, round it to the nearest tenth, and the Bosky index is 31.8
